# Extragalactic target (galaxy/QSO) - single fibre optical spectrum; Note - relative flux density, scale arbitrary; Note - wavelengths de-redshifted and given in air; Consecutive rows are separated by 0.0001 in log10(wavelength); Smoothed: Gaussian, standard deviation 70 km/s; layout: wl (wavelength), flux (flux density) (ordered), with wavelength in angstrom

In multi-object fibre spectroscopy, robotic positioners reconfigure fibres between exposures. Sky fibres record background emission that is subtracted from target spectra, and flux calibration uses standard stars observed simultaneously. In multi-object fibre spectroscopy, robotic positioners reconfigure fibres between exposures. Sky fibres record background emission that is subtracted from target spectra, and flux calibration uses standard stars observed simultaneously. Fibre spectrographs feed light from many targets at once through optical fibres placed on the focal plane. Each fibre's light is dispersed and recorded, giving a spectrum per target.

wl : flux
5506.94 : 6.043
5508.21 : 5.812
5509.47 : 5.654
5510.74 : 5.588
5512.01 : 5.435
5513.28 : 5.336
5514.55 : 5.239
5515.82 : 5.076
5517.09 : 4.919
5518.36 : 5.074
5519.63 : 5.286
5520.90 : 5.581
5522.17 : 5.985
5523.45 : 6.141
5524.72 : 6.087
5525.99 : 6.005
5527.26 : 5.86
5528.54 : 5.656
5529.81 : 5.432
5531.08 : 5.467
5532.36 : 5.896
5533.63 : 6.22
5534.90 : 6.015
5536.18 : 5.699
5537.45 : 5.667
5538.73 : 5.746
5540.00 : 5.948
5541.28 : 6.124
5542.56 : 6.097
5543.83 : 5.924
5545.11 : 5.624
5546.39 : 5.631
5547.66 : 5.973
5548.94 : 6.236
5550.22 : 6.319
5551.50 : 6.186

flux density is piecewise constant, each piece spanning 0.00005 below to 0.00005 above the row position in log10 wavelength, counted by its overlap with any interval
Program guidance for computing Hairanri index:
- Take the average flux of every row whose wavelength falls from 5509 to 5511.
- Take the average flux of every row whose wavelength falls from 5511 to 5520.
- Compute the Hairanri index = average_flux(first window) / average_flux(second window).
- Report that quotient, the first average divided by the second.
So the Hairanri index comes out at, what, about 1.08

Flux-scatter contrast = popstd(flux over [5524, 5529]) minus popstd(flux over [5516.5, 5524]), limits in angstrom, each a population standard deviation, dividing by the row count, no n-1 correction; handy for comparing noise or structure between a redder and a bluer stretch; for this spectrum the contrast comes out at -0.29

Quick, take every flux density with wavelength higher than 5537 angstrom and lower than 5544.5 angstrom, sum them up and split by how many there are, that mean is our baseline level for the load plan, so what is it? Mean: 5.92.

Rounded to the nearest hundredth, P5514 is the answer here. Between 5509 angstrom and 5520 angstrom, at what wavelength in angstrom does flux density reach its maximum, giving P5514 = 5509.47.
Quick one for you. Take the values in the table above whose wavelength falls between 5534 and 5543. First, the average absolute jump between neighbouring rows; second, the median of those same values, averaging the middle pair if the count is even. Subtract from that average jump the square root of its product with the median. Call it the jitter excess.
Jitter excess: -0.77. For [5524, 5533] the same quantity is -0.86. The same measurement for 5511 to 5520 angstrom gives -0.73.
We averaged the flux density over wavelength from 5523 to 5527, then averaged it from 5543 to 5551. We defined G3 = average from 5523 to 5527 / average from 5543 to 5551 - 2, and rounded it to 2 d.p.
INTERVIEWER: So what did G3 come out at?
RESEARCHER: -0.98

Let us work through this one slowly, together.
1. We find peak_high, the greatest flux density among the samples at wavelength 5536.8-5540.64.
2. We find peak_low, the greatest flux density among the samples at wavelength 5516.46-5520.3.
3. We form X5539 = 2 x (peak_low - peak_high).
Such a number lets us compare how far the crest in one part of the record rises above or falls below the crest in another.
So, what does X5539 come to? -1.3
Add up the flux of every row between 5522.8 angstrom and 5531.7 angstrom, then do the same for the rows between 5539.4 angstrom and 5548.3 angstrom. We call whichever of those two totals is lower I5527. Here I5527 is 40.6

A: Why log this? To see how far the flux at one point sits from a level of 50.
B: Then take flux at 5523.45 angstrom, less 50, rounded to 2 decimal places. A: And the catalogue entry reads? -43.86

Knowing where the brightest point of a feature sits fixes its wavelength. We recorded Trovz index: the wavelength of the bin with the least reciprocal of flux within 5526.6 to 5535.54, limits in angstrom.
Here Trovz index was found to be 5533.63 angstrom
